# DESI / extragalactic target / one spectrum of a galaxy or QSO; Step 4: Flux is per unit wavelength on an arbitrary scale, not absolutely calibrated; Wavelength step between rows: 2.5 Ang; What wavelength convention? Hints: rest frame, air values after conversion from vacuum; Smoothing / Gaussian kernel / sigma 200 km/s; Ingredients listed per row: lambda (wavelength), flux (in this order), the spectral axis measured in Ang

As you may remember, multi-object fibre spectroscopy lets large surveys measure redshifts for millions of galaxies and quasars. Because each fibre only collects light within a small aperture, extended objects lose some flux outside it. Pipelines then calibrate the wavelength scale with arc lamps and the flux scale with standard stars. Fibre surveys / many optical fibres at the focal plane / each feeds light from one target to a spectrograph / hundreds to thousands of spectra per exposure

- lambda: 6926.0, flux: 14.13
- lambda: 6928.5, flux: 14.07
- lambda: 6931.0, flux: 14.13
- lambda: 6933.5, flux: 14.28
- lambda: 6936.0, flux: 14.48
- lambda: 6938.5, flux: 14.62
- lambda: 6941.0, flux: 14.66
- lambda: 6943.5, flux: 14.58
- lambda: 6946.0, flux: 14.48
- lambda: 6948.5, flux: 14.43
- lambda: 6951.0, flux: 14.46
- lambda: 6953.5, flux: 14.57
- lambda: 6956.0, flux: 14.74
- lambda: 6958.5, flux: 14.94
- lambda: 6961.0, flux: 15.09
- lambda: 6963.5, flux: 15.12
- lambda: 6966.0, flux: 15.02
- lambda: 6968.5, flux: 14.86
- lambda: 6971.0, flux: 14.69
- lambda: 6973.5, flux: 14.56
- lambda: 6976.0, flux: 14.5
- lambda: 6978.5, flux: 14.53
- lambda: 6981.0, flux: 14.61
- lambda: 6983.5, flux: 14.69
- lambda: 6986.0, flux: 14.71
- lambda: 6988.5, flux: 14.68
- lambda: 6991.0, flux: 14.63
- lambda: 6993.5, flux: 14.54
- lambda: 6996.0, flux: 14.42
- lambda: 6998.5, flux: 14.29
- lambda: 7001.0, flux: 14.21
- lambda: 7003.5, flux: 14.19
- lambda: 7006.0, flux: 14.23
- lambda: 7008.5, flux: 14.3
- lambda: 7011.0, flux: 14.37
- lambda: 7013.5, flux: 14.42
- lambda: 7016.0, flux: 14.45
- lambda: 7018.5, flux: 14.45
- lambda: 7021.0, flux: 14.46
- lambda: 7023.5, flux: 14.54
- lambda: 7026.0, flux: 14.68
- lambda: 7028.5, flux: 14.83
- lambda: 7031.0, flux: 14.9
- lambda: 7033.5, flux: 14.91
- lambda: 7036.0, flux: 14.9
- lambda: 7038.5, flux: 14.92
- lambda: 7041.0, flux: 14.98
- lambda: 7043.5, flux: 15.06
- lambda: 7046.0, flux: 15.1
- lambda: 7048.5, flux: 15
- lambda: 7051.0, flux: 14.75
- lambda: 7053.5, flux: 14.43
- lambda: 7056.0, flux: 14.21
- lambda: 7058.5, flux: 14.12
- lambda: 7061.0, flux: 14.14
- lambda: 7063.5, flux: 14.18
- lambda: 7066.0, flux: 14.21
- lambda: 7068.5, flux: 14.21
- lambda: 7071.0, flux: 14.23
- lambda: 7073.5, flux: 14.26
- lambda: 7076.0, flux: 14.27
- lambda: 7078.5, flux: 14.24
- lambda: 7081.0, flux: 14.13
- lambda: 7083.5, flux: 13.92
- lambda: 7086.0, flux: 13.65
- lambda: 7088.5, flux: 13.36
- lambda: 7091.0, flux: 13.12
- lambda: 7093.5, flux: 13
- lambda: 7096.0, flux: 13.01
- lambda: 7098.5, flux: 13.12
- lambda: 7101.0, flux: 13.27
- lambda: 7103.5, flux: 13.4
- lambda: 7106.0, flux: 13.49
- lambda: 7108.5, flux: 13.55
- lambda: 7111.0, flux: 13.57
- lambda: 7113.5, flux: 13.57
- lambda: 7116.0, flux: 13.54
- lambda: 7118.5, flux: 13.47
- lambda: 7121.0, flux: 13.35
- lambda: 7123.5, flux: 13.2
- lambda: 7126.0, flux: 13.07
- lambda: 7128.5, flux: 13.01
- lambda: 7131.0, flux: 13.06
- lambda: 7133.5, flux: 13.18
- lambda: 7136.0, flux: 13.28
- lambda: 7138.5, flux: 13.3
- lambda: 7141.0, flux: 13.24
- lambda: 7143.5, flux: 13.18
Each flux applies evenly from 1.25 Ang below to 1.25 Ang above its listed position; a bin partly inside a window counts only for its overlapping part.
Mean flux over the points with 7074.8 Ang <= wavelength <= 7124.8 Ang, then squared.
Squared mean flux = 183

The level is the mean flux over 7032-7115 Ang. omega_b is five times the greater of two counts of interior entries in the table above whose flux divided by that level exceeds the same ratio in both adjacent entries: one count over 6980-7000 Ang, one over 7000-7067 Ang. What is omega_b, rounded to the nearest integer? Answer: 10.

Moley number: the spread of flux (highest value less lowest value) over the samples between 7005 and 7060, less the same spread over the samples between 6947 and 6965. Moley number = 0.29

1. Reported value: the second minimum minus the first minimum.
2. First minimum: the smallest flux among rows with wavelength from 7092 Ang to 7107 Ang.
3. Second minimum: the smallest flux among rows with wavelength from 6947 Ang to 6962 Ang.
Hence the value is 1.4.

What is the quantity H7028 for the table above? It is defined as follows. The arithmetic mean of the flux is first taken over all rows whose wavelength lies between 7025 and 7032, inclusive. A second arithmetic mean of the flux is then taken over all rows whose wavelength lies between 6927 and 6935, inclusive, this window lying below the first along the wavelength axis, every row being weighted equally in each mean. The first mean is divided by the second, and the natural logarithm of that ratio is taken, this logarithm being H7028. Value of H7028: 0.04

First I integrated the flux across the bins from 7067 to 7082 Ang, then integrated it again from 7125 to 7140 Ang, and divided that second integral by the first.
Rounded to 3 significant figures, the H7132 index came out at 0.925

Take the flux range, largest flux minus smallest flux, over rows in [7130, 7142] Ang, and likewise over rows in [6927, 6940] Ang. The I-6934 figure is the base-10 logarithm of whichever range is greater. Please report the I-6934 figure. -0.26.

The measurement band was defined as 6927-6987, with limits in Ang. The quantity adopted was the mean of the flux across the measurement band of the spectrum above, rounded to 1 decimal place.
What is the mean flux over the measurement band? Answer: 14.6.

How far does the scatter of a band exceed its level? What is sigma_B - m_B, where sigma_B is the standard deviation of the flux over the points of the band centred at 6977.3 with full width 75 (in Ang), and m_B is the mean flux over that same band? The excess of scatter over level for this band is -14.34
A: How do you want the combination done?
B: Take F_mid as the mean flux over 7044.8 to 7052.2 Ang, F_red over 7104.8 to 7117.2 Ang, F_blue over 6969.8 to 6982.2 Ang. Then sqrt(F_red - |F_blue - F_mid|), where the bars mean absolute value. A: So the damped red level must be 3.63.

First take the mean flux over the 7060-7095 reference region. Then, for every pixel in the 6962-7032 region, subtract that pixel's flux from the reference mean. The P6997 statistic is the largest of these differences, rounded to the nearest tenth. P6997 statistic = -0.3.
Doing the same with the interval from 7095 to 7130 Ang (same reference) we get 0.9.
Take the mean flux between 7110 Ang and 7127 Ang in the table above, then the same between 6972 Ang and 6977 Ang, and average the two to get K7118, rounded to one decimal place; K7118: 14.0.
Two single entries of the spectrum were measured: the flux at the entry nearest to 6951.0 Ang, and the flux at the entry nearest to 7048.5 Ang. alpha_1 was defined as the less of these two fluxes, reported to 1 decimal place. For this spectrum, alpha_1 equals 14.5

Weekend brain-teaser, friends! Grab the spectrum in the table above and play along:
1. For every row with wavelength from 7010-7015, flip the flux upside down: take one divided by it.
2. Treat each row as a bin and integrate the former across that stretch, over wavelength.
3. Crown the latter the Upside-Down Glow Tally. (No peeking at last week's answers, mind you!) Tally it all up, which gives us 0.347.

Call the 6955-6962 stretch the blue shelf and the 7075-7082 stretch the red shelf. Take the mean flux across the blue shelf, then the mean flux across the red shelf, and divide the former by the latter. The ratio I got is 1.050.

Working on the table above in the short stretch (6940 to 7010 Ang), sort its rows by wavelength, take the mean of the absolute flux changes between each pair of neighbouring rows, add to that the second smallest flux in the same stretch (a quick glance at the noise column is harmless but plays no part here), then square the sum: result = 204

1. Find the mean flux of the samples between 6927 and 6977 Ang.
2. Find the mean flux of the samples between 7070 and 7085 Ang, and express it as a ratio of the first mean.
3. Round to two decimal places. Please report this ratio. 0.97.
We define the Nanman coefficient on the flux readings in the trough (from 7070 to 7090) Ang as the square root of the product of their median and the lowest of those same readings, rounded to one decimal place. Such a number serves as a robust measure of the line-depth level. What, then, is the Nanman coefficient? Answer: 13.8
